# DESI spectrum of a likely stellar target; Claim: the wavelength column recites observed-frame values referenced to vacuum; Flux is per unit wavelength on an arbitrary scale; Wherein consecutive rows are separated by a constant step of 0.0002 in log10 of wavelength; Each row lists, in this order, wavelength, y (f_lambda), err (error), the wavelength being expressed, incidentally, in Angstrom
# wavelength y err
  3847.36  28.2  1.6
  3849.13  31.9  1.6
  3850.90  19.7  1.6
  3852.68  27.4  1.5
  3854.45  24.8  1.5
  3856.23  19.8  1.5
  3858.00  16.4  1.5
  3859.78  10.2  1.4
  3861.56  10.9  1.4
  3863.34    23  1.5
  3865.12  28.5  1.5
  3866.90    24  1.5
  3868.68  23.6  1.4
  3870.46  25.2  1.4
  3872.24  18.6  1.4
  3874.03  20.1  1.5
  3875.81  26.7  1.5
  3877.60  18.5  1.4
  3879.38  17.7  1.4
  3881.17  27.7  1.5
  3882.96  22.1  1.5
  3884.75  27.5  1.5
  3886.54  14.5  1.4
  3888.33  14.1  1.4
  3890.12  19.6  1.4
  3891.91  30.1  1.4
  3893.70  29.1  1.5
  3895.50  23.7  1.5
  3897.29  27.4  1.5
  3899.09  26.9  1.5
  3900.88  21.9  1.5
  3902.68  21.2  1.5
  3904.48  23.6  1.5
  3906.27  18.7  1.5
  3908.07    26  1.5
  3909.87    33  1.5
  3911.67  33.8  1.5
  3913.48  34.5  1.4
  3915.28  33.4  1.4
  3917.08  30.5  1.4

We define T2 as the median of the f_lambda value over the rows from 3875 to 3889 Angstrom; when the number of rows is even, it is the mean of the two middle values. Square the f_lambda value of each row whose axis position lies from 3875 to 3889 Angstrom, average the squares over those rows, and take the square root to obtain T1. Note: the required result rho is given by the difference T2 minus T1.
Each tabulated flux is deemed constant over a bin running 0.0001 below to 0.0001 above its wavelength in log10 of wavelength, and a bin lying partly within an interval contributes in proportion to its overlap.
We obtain -1.5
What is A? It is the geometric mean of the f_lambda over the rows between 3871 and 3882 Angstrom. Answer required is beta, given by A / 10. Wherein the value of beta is 2.12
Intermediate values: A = 21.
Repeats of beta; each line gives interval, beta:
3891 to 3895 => 2.96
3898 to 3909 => 2.29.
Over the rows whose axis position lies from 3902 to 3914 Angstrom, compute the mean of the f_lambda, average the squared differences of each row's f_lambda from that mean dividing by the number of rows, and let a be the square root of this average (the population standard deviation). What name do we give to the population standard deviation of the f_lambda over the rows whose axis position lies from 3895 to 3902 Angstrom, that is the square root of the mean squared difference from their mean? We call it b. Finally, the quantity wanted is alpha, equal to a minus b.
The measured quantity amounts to 3.7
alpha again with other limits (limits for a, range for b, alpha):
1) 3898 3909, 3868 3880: -0.5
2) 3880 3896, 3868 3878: 2.5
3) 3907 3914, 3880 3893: -2.6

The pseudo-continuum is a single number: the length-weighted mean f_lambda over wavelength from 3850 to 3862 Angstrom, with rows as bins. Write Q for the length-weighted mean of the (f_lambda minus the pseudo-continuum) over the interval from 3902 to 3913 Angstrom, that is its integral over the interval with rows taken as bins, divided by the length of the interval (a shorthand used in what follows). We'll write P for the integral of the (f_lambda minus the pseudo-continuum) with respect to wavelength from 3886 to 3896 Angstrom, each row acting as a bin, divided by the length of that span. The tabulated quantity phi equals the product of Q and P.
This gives 25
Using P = 3.3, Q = 8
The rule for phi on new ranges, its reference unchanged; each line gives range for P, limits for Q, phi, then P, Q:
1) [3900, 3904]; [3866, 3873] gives 13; 3.0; 4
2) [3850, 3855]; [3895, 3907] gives 24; 5.2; 5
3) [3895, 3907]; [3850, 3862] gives 0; 4.6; 0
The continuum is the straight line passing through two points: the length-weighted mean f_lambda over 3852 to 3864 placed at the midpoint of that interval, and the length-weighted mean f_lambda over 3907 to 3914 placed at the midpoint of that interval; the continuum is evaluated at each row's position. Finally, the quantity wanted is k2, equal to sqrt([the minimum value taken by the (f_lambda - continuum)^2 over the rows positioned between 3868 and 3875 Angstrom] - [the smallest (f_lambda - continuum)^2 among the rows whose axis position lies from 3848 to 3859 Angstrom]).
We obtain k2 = 2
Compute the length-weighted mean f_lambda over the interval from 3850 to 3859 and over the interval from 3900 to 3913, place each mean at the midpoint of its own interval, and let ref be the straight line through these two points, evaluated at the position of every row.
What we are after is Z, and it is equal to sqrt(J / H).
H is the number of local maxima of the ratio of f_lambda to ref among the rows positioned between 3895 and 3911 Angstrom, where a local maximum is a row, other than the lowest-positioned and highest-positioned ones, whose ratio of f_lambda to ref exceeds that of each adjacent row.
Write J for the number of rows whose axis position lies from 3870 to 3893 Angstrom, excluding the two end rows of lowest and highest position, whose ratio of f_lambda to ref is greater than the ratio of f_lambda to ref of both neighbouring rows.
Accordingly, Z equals 1.22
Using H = 2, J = 3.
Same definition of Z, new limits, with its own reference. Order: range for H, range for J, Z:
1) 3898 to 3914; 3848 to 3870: 1.41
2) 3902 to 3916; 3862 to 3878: 1.22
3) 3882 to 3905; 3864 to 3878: 0.82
